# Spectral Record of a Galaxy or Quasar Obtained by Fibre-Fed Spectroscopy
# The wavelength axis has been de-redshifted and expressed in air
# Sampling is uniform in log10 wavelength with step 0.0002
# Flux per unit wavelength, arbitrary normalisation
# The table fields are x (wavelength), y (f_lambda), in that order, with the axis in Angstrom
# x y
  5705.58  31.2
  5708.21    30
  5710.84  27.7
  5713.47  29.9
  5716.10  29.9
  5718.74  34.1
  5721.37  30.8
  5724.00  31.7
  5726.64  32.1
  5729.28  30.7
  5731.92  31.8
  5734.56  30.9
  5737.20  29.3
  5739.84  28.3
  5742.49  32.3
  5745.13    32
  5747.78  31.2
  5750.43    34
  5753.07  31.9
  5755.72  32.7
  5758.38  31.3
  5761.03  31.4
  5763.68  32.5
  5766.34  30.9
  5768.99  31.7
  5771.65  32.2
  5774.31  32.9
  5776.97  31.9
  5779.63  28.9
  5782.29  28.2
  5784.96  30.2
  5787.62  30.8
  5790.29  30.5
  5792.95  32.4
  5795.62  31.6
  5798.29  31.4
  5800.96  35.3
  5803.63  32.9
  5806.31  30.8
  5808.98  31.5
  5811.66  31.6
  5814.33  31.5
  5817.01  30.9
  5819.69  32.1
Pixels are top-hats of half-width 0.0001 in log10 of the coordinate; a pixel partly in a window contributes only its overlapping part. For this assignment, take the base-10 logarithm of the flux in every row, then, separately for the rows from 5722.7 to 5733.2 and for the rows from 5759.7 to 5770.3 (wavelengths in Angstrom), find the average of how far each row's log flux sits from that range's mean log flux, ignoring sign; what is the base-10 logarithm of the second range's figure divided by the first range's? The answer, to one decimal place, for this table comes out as 0.0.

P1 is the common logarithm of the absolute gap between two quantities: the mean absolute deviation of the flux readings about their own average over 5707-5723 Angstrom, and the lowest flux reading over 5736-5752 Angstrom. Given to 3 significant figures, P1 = 1.43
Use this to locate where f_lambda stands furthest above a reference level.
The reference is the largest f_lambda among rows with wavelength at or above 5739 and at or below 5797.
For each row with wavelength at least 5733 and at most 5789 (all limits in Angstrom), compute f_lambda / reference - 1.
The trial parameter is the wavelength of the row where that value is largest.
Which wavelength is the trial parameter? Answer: 5750.43 Angstrom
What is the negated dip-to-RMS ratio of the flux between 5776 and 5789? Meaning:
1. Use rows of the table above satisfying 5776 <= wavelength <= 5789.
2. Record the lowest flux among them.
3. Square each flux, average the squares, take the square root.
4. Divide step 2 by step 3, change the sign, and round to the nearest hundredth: -0.94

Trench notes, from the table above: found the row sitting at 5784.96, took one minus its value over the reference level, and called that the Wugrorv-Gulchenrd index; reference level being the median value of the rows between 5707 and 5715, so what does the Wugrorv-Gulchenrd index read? -0.010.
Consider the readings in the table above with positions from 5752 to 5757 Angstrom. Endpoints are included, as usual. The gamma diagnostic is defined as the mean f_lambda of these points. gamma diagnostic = 32.3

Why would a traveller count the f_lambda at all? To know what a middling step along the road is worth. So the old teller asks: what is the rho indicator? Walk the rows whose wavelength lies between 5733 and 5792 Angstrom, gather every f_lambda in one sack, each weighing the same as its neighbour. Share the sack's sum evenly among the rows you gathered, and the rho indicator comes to 31.2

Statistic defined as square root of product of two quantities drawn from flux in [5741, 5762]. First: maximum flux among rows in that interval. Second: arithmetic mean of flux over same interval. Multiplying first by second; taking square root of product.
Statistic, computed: 33.0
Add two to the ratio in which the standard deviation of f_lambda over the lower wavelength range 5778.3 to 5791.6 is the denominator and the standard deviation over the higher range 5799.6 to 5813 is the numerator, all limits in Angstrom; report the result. 3.59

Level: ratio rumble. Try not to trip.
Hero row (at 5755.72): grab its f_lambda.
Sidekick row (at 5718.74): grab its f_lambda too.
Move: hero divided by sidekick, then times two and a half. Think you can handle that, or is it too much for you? 2.40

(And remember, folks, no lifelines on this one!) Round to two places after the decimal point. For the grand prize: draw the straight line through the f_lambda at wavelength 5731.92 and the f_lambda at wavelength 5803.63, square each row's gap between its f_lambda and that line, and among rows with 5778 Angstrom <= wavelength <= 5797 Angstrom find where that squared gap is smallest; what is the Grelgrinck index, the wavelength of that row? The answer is 5792.95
